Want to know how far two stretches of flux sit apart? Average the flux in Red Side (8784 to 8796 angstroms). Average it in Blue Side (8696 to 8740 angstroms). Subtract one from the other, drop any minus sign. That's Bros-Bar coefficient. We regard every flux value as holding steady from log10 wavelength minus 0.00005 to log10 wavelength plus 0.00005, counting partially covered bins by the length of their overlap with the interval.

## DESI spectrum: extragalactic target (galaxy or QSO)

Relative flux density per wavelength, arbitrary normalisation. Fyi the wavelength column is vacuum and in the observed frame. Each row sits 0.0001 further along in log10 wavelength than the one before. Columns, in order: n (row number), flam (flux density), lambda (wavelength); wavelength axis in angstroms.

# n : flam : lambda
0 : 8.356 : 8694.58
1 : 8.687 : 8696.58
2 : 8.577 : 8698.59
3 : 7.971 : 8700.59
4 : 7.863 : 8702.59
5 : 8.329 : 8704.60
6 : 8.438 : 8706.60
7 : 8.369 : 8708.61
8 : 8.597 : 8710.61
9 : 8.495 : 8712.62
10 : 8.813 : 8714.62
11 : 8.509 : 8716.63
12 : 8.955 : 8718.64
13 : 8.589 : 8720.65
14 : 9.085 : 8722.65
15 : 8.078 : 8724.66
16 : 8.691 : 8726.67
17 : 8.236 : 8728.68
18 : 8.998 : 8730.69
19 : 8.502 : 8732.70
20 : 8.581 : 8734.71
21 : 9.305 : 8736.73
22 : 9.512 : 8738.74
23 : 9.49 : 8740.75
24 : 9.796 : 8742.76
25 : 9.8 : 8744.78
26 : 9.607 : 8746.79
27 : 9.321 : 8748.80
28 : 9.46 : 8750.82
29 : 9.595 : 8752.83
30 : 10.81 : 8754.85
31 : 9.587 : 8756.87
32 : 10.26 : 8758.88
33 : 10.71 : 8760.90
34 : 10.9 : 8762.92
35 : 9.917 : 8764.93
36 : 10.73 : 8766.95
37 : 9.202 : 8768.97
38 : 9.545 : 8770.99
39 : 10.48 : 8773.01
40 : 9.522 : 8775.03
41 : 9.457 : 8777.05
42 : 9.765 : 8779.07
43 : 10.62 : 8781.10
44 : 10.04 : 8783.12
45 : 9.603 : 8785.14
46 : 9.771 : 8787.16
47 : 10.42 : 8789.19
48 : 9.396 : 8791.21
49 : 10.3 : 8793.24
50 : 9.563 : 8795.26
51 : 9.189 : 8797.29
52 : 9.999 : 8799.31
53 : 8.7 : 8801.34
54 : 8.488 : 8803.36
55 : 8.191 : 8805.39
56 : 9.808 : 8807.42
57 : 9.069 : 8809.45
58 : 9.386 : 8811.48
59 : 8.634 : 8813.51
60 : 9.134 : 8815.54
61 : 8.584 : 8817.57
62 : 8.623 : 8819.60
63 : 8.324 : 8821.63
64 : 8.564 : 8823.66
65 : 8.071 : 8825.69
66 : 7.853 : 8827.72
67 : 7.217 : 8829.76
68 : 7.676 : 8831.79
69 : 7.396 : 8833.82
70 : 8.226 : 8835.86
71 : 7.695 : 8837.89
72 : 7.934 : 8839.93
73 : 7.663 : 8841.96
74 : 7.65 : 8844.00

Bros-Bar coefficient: 1.2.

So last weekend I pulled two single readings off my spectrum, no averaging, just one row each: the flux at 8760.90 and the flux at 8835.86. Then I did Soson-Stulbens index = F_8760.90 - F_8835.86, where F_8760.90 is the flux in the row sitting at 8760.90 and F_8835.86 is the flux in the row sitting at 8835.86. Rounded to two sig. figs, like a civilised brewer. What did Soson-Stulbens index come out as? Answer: 2.5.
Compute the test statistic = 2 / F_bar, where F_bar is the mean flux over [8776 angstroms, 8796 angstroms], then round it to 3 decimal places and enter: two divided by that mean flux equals 0.202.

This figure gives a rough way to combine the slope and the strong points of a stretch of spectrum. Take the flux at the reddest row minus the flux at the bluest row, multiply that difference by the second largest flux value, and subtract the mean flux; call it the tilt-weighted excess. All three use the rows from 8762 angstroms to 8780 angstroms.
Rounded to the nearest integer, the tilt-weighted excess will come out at -22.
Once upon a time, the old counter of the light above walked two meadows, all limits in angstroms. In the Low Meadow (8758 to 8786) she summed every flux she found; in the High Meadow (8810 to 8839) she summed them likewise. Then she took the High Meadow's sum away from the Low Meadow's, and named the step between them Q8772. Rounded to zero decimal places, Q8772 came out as 25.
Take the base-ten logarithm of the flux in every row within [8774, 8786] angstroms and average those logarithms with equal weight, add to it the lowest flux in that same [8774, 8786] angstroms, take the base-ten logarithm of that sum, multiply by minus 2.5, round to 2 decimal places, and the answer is -2.55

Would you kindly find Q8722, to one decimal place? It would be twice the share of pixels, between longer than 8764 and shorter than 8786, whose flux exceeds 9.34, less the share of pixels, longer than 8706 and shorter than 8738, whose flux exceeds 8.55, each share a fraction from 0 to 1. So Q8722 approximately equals 1.3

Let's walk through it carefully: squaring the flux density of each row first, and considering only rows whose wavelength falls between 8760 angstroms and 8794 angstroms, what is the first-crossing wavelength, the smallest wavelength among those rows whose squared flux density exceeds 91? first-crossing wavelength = 8760.90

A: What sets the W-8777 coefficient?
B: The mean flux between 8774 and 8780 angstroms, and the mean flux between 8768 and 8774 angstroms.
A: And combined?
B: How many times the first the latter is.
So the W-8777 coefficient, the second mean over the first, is 1.02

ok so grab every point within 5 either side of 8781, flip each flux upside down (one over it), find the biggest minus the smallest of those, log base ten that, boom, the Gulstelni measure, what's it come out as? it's -1.94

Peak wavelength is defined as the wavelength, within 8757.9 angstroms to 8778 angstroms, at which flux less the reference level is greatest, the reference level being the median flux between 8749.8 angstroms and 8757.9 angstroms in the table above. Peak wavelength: 8762.92 angstroms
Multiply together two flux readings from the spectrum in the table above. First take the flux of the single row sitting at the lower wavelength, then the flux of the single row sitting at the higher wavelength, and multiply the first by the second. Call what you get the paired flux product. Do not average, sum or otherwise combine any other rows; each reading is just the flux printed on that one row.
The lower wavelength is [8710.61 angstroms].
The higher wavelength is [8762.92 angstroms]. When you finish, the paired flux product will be 94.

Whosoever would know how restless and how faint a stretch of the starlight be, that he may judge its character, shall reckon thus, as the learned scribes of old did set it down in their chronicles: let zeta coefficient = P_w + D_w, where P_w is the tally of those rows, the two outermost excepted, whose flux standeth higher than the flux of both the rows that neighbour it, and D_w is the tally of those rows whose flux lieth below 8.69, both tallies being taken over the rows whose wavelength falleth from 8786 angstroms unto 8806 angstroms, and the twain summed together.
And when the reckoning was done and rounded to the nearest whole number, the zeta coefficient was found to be 5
